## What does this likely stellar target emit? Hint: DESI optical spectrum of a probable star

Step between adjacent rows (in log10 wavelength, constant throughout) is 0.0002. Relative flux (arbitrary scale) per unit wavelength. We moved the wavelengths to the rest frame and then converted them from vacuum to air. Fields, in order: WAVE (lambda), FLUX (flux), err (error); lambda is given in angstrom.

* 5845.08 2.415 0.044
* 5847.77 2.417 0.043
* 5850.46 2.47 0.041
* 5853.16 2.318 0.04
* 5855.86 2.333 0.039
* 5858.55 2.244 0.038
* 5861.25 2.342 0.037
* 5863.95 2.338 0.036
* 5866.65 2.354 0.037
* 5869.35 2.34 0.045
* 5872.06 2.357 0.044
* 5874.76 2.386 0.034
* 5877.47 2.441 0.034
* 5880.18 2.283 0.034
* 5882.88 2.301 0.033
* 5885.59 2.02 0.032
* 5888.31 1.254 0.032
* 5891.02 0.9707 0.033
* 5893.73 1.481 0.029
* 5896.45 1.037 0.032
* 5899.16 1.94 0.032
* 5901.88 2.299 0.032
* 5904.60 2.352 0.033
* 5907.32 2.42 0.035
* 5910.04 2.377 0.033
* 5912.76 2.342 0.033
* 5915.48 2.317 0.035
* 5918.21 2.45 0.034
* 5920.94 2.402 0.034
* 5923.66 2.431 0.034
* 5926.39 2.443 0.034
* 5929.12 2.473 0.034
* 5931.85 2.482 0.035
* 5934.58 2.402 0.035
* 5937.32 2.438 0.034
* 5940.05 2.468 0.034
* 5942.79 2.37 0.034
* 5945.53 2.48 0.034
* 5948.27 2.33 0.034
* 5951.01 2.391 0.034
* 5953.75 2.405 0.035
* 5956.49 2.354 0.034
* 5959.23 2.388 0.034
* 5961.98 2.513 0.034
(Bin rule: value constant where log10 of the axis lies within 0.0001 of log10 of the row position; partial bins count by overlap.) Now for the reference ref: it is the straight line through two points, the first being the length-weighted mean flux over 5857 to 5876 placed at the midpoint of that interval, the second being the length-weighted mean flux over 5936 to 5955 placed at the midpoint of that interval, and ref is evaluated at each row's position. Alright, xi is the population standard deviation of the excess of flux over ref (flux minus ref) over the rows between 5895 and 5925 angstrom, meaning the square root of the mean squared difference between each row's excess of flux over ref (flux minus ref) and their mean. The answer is 0.4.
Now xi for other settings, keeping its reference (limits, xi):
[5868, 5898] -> 0.6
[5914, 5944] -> 0.0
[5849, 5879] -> 0.1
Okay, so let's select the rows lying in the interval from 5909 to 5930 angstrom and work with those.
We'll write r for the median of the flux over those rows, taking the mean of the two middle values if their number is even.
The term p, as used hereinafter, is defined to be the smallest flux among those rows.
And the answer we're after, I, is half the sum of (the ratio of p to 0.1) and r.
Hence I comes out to 12.8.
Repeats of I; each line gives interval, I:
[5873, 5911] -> 6.0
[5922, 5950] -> 12.9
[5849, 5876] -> 12.4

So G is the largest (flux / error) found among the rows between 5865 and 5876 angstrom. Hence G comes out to 70.2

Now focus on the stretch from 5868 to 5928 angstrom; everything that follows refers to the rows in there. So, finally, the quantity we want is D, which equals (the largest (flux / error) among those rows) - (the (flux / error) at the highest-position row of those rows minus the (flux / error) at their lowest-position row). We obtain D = 52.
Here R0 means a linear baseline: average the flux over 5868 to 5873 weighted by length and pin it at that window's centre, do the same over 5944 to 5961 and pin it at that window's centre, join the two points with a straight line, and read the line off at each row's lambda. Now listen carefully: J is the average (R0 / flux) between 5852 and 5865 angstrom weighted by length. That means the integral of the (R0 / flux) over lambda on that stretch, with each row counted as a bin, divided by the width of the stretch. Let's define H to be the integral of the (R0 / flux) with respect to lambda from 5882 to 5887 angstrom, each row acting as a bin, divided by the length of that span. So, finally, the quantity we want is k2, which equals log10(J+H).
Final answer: 0.326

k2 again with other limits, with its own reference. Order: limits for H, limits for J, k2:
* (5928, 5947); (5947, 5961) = 0.297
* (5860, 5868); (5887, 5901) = 0.455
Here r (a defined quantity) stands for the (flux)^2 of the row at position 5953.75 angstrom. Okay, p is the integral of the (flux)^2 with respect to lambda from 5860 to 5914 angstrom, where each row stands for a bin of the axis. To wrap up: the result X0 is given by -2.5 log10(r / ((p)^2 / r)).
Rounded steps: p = 246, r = 5.78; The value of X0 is 8.1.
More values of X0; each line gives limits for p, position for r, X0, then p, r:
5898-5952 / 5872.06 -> 8.7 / 307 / 5.56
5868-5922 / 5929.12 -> 8.0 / 247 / 6.12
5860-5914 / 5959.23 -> 8.2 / 246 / 5.70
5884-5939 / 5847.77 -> 8.2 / 260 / 5.84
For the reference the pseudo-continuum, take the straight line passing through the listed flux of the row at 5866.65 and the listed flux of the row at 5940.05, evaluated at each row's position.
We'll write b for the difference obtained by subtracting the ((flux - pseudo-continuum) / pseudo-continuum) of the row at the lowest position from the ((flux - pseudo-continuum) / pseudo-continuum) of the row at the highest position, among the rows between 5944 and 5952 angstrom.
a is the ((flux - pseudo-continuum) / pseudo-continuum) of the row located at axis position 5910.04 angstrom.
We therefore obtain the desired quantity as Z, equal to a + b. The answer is -0.06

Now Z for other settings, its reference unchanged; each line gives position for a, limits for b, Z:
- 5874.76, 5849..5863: -0.05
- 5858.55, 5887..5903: 0.39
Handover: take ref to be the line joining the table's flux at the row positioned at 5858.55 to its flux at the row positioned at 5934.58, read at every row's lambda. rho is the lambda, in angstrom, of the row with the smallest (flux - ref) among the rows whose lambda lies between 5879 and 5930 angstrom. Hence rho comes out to 5891.02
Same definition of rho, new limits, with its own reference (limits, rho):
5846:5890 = 5888.31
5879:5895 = 5891.02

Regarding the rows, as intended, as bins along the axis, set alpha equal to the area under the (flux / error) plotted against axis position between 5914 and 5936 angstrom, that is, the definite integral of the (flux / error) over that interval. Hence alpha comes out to 1552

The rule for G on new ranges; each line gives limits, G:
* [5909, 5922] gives 72.1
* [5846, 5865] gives 64.9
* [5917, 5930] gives 72.7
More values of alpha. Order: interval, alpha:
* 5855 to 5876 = 1277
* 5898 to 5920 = 1526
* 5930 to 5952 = 1555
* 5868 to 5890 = 1328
